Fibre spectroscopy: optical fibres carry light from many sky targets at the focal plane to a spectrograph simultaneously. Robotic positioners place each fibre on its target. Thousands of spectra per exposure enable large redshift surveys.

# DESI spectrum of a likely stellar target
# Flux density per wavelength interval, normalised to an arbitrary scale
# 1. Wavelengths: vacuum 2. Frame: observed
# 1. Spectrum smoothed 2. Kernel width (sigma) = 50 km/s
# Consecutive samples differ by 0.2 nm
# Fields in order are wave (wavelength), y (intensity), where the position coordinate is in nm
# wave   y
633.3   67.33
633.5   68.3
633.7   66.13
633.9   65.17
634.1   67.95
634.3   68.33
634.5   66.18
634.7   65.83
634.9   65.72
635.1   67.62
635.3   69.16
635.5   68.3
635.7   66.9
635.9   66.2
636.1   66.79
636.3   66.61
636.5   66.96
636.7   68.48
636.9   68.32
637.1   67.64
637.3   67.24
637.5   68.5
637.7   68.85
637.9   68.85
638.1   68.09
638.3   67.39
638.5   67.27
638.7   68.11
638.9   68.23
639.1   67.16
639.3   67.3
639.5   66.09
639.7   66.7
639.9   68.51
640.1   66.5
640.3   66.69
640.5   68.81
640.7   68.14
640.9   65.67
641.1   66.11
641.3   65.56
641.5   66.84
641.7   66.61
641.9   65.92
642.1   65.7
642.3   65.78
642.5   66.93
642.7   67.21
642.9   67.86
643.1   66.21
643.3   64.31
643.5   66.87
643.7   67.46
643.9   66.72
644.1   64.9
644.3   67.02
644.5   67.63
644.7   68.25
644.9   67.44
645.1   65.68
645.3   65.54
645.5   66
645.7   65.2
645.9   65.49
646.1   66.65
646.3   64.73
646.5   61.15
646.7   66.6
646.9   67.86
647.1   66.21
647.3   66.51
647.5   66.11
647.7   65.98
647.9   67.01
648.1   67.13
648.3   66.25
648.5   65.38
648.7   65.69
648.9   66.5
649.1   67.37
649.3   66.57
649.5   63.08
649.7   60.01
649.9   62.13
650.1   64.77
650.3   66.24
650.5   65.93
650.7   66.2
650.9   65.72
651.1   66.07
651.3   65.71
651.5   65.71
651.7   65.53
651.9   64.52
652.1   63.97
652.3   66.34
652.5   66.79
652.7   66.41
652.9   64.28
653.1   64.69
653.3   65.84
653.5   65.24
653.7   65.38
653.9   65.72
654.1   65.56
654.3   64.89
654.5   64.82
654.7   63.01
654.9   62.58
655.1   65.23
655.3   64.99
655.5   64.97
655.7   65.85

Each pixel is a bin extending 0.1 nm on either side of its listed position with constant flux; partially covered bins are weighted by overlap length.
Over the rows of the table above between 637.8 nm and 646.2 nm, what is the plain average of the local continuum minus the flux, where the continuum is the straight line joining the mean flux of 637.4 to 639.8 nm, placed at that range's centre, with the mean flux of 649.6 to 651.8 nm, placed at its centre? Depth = 0.1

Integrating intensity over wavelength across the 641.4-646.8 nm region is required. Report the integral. 357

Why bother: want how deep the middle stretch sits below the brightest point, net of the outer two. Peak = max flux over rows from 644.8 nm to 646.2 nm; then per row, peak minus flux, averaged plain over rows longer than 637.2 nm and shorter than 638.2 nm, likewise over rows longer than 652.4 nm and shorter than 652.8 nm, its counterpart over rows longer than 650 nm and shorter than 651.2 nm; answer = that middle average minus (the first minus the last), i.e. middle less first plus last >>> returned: 3.3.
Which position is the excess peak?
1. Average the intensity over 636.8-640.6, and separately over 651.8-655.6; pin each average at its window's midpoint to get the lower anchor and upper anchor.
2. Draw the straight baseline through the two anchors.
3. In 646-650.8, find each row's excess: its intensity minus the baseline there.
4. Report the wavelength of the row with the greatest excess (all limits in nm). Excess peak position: 646.9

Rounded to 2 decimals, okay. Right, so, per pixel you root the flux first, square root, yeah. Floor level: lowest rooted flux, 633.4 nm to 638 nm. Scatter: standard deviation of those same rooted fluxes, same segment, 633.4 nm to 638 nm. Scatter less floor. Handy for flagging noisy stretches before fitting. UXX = -8.00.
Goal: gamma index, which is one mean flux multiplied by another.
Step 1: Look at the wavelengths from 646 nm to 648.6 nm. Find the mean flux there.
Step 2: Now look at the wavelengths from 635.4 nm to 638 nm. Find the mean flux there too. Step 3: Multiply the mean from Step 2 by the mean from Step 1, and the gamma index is 4464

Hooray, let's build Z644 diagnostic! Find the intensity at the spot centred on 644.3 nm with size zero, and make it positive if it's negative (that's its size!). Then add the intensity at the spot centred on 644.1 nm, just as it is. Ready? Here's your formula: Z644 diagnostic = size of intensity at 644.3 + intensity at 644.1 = 131.9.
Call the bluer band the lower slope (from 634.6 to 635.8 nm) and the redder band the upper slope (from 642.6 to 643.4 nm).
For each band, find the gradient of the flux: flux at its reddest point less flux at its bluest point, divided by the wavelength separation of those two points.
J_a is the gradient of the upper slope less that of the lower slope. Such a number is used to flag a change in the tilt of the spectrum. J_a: -5.9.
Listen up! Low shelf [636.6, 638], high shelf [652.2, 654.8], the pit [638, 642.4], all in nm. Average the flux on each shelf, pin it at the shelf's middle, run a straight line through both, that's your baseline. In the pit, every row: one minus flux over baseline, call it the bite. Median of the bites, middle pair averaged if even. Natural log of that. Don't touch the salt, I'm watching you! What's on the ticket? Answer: -4.4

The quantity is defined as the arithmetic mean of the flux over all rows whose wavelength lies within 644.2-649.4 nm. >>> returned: 66.2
